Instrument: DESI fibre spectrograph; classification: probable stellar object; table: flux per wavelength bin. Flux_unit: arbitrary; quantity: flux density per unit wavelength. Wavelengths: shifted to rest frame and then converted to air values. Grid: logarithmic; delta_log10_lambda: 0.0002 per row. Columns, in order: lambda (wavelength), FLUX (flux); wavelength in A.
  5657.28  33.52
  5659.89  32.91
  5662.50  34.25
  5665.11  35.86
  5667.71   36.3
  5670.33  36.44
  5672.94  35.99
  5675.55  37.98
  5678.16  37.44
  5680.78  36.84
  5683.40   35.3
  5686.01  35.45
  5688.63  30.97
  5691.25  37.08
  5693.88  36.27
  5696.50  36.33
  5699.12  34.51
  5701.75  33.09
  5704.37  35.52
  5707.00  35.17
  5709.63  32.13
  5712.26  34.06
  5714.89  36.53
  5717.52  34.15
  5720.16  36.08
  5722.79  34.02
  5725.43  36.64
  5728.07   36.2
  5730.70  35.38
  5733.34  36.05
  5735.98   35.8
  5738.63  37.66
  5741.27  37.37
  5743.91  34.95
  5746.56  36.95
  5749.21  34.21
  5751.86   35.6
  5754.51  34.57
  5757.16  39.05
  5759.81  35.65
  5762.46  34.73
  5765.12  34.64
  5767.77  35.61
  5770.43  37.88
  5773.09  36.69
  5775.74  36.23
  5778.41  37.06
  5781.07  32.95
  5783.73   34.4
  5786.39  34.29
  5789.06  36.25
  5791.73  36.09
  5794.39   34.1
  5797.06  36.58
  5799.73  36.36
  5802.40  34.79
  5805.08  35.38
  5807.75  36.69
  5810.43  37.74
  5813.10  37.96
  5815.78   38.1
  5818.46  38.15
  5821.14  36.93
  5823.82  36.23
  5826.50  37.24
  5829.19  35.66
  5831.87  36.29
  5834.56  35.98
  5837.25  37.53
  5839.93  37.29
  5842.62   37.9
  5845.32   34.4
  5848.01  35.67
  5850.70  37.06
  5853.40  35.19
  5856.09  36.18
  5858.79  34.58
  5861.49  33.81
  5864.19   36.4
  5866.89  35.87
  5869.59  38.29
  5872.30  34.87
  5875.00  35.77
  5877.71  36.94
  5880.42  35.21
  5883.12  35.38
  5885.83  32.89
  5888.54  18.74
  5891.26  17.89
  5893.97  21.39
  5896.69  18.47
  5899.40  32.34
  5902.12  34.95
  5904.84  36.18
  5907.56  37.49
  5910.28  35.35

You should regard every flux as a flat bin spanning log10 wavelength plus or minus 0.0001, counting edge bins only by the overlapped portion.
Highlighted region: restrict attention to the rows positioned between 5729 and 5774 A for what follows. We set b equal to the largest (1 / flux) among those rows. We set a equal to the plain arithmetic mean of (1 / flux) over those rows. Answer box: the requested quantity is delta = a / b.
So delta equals 0.950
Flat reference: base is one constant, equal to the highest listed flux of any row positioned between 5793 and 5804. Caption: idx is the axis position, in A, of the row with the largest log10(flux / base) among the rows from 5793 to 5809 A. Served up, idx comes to 5807.75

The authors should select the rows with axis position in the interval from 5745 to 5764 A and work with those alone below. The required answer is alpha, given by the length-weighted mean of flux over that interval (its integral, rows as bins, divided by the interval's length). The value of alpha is 35.8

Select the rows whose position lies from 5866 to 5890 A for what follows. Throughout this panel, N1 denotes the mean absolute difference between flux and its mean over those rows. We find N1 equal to 3.54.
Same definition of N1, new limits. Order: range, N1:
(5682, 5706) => 1.39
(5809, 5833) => 0.77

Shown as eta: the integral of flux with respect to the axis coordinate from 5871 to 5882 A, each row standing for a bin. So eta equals 393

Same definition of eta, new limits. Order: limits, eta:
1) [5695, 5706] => 384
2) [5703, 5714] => 377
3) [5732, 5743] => 403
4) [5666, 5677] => 404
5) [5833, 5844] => 408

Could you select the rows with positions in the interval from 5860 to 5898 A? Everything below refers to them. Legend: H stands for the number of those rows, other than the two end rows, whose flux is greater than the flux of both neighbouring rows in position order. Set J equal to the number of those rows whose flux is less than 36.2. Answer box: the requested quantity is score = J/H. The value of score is 2.20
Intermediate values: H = 5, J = 11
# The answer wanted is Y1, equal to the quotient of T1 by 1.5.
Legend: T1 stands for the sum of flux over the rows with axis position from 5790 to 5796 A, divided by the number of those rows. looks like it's 23.4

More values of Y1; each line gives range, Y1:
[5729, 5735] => 23.8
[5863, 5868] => 24.1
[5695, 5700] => 23.6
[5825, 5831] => 24.3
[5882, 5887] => 22.8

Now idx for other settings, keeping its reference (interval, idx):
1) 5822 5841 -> 5837.25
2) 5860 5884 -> 5869.59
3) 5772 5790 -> 5778.41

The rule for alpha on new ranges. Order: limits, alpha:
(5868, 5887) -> 35.7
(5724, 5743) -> 36.4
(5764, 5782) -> 35.9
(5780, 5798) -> 35.0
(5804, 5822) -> 37.3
